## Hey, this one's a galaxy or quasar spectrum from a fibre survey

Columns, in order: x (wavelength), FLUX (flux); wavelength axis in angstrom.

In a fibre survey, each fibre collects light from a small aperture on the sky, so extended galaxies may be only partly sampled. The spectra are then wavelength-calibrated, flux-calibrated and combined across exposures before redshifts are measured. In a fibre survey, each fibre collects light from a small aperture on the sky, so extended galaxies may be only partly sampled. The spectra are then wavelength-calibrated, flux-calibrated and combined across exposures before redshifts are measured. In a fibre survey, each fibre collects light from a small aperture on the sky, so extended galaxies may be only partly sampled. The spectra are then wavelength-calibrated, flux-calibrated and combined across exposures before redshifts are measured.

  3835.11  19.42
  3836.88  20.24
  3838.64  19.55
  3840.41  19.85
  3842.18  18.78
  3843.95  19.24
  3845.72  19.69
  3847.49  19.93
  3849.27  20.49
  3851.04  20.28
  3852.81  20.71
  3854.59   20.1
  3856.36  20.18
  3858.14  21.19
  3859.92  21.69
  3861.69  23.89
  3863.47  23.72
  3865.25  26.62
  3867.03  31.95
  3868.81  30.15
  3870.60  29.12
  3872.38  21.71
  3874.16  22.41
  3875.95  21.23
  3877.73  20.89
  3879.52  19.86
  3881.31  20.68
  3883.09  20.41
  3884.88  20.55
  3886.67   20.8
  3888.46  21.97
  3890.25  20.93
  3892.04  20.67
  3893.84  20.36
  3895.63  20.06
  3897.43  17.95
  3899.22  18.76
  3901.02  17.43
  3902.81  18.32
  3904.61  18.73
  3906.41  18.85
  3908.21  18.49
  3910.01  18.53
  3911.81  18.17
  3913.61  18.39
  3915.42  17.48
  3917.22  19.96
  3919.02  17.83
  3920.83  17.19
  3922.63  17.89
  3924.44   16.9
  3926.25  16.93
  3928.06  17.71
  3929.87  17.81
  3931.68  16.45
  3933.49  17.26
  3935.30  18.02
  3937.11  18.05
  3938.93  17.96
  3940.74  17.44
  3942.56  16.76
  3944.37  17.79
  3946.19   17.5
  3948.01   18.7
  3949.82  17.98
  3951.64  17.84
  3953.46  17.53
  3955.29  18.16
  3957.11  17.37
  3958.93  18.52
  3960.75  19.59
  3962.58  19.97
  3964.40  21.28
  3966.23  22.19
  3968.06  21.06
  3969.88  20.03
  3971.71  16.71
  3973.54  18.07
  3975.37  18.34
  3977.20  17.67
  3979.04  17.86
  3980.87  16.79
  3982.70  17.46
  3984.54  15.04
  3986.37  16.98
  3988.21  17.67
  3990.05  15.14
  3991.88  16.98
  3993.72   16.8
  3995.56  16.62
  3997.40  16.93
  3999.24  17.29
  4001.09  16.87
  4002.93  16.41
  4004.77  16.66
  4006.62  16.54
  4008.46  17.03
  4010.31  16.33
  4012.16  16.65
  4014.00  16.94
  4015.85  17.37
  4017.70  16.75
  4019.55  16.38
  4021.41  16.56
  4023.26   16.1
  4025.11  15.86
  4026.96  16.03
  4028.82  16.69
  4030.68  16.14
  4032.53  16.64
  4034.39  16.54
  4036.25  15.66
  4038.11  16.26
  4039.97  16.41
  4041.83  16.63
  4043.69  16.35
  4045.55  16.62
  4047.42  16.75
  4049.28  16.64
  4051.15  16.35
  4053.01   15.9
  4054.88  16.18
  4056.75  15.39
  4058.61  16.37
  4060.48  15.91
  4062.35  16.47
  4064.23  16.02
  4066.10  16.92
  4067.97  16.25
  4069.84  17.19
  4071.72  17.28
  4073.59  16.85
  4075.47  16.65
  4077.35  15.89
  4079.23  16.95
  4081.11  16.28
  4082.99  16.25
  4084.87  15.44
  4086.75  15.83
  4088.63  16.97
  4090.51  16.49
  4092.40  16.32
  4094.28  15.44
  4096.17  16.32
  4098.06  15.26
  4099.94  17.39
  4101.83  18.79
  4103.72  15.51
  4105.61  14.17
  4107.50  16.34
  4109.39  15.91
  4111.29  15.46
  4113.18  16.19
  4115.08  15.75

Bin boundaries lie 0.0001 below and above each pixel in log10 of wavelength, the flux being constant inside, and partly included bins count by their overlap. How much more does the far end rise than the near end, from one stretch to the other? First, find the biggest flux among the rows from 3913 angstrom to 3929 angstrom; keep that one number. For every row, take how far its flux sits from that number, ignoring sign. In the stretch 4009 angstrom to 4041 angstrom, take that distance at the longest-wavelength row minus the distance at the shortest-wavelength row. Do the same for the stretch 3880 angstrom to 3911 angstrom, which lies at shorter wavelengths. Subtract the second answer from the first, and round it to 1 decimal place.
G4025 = -0.8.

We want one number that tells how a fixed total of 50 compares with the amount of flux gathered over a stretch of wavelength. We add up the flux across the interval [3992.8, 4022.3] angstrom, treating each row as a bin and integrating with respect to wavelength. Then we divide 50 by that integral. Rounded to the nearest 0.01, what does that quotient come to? 0.10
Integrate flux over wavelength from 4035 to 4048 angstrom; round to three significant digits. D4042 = 213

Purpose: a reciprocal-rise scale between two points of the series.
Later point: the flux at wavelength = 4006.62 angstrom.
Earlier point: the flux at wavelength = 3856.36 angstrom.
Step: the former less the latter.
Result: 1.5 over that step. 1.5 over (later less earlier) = -0.4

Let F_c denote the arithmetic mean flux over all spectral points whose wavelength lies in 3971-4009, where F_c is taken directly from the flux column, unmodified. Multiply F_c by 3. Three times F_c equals 50.8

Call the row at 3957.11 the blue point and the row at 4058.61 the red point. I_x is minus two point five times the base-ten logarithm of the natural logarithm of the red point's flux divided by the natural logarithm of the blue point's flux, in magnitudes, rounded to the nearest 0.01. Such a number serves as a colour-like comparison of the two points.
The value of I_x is 0.02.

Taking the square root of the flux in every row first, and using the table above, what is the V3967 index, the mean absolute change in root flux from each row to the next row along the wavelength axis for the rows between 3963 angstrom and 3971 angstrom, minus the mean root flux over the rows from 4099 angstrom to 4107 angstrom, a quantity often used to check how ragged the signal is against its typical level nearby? -3.94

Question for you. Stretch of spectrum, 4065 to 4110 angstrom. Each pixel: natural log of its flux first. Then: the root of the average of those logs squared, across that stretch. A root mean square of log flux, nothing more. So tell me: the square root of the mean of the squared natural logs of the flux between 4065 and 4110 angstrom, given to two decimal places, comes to 2.79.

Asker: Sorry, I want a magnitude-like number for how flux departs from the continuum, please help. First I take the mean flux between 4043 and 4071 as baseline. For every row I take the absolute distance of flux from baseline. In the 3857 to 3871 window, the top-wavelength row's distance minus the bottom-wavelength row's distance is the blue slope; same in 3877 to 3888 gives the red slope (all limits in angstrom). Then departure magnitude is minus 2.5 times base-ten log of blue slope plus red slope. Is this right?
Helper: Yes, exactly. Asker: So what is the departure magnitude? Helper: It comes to -2.2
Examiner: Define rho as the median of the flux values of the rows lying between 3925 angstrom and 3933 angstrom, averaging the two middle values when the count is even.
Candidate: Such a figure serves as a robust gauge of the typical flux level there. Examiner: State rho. 17.3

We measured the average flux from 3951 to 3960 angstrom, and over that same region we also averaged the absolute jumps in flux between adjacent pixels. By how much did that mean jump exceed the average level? -17.2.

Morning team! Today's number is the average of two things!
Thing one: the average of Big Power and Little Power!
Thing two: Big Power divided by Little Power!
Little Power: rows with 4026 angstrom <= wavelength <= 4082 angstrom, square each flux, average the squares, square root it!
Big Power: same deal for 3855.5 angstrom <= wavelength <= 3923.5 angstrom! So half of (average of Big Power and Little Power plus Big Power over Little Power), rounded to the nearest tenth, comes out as 10.0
